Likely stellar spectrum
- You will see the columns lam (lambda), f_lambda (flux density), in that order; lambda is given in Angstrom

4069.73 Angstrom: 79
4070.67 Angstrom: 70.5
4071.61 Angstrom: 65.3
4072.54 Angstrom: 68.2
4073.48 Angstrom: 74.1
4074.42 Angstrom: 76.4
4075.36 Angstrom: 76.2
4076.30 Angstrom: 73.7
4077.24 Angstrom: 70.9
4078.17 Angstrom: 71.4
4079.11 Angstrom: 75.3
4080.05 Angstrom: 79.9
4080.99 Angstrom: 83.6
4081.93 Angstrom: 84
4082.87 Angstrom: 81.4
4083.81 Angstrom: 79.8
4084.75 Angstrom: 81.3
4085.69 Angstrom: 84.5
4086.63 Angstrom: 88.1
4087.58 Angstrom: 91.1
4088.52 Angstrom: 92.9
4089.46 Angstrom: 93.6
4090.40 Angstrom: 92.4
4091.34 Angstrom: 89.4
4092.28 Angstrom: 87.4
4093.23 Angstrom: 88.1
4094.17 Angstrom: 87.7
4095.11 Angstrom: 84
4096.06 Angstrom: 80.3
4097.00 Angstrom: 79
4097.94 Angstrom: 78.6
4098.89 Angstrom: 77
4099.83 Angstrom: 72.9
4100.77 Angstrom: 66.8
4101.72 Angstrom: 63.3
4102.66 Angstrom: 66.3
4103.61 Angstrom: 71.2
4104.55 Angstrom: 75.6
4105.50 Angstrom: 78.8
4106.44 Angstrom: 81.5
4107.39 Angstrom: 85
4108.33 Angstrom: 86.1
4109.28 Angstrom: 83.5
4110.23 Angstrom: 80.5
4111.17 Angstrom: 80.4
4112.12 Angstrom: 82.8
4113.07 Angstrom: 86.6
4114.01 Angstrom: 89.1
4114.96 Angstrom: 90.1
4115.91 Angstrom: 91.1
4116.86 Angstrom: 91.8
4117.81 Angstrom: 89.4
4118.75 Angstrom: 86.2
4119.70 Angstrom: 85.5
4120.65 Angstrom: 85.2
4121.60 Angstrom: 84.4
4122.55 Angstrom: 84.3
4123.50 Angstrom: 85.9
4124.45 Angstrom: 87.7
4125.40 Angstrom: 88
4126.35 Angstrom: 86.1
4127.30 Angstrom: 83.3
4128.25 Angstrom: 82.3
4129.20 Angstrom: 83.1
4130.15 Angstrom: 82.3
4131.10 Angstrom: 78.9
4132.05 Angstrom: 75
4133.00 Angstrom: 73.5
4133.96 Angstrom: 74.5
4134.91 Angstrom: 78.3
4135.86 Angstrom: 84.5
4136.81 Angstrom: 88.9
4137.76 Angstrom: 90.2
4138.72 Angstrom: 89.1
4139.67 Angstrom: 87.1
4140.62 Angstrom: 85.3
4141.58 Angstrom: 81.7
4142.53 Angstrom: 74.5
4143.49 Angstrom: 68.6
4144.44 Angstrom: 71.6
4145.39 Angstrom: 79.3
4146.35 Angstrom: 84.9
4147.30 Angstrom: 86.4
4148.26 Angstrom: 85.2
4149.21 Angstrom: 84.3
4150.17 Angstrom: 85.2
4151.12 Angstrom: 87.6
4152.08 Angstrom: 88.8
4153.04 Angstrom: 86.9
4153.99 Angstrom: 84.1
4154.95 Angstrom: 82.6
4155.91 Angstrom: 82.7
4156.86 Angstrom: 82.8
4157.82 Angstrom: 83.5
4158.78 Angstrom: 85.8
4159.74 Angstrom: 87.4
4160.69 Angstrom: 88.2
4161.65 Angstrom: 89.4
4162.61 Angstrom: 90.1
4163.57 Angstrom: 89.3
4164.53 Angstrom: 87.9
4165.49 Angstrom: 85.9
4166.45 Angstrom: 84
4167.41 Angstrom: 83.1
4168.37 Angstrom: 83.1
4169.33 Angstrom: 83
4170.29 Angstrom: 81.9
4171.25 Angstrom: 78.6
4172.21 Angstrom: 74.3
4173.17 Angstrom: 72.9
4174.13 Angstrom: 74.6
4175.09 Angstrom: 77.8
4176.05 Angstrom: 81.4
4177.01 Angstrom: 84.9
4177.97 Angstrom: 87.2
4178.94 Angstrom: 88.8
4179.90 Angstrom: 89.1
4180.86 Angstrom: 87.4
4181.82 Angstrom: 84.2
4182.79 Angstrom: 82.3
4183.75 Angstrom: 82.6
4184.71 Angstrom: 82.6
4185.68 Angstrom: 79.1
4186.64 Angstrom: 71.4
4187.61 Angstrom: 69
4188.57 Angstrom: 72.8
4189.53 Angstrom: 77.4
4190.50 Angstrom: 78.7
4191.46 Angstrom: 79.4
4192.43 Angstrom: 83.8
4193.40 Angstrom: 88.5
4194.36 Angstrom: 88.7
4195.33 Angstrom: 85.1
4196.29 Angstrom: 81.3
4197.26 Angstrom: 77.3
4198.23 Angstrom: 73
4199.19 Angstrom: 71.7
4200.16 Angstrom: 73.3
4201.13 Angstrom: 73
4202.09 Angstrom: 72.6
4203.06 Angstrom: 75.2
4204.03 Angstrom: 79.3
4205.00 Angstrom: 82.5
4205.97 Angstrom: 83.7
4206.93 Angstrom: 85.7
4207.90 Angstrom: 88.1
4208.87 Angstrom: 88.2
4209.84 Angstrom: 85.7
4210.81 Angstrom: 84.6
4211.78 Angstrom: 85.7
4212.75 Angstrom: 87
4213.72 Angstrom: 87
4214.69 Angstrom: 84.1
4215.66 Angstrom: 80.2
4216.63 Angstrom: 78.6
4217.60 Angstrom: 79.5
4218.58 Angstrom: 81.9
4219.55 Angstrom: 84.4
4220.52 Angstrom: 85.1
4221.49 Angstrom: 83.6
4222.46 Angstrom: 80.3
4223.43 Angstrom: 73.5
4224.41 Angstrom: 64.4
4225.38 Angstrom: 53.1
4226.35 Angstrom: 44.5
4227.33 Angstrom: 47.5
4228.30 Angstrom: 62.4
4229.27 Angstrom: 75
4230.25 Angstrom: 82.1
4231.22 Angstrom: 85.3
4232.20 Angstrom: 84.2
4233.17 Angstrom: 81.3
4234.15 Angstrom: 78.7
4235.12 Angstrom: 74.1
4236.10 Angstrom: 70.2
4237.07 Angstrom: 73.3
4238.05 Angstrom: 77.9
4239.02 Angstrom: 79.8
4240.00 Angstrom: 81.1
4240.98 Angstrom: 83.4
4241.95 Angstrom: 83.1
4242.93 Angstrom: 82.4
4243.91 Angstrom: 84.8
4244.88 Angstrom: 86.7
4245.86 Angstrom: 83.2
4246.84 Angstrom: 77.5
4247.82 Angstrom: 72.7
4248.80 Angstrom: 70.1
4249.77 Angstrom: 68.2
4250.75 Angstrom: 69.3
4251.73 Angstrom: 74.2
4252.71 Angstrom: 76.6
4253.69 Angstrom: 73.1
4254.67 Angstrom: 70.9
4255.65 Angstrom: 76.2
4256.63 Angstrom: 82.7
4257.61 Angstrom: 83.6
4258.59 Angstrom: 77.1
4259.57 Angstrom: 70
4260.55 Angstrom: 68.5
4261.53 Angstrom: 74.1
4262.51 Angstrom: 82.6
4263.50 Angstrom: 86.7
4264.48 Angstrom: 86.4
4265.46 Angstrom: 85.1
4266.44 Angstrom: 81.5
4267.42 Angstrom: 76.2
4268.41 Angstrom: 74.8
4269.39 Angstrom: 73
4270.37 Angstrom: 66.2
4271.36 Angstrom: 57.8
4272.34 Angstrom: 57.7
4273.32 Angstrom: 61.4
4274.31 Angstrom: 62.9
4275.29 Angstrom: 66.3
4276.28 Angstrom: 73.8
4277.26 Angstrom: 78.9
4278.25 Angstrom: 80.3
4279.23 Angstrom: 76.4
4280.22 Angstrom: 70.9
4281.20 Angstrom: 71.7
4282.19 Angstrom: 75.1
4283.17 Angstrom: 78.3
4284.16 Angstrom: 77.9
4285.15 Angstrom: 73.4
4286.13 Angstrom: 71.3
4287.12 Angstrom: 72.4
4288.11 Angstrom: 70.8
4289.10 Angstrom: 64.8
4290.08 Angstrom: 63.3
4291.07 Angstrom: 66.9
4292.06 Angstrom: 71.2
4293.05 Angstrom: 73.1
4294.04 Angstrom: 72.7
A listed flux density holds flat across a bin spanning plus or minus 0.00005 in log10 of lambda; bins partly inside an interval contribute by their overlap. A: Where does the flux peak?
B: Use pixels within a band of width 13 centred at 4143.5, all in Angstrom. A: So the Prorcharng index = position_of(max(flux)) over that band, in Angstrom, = 4137.76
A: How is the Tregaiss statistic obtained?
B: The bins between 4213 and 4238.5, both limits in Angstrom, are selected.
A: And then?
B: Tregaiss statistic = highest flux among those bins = 87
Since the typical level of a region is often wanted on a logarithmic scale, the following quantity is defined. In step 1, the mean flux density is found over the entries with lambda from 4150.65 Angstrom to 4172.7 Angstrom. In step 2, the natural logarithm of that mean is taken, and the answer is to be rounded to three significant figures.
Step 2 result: 4.44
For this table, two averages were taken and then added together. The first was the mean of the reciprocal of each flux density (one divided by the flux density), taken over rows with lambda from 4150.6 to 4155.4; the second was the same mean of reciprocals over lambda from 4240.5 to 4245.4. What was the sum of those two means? 0.0235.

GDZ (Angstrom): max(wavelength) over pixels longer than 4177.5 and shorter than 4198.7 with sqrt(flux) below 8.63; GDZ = 4198.23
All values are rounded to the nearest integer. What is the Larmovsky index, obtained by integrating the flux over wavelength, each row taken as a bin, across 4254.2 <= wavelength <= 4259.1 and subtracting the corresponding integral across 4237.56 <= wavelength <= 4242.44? -13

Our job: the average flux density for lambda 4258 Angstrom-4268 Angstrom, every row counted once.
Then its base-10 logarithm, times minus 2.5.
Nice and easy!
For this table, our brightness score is -4.74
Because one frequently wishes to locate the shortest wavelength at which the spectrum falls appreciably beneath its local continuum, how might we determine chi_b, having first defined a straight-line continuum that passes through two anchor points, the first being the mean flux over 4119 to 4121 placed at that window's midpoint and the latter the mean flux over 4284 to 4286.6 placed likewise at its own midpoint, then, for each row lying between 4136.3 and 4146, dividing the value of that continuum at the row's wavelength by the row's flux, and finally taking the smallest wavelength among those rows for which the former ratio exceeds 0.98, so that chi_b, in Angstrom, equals 4140.62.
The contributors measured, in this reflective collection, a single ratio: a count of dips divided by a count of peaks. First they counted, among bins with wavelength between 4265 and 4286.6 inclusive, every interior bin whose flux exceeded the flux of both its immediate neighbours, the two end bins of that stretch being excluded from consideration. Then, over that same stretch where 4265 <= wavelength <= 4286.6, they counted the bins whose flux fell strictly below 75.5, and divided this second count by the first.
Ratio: 7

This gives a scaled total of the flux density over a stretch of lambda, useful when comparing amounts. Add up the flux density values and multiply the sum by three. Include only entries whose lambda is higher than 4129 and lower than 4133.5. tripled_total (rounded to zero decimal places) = 1178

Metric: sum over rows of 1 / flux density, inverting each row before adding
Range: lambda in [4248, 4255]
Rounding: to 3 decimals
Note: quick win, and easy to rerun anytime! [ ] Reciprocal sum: 0.098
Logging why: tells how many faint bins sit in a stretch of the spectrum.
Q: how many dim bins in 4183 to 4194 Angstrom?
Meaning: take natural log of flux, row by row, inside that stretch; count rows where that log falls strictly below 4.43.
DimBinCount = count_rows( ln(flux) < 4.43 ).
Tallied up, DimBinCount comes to 10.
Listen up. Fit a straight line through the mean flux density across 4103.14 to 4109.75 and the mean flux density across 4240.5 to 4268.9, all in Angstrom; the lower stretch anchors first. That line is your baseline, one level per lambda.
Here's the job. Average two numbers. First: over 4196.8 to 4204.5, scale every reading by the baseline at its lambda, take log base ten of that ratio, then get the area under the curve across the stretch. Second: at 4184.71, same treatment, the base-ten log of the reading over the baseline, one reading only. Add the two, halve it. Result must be -0.088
